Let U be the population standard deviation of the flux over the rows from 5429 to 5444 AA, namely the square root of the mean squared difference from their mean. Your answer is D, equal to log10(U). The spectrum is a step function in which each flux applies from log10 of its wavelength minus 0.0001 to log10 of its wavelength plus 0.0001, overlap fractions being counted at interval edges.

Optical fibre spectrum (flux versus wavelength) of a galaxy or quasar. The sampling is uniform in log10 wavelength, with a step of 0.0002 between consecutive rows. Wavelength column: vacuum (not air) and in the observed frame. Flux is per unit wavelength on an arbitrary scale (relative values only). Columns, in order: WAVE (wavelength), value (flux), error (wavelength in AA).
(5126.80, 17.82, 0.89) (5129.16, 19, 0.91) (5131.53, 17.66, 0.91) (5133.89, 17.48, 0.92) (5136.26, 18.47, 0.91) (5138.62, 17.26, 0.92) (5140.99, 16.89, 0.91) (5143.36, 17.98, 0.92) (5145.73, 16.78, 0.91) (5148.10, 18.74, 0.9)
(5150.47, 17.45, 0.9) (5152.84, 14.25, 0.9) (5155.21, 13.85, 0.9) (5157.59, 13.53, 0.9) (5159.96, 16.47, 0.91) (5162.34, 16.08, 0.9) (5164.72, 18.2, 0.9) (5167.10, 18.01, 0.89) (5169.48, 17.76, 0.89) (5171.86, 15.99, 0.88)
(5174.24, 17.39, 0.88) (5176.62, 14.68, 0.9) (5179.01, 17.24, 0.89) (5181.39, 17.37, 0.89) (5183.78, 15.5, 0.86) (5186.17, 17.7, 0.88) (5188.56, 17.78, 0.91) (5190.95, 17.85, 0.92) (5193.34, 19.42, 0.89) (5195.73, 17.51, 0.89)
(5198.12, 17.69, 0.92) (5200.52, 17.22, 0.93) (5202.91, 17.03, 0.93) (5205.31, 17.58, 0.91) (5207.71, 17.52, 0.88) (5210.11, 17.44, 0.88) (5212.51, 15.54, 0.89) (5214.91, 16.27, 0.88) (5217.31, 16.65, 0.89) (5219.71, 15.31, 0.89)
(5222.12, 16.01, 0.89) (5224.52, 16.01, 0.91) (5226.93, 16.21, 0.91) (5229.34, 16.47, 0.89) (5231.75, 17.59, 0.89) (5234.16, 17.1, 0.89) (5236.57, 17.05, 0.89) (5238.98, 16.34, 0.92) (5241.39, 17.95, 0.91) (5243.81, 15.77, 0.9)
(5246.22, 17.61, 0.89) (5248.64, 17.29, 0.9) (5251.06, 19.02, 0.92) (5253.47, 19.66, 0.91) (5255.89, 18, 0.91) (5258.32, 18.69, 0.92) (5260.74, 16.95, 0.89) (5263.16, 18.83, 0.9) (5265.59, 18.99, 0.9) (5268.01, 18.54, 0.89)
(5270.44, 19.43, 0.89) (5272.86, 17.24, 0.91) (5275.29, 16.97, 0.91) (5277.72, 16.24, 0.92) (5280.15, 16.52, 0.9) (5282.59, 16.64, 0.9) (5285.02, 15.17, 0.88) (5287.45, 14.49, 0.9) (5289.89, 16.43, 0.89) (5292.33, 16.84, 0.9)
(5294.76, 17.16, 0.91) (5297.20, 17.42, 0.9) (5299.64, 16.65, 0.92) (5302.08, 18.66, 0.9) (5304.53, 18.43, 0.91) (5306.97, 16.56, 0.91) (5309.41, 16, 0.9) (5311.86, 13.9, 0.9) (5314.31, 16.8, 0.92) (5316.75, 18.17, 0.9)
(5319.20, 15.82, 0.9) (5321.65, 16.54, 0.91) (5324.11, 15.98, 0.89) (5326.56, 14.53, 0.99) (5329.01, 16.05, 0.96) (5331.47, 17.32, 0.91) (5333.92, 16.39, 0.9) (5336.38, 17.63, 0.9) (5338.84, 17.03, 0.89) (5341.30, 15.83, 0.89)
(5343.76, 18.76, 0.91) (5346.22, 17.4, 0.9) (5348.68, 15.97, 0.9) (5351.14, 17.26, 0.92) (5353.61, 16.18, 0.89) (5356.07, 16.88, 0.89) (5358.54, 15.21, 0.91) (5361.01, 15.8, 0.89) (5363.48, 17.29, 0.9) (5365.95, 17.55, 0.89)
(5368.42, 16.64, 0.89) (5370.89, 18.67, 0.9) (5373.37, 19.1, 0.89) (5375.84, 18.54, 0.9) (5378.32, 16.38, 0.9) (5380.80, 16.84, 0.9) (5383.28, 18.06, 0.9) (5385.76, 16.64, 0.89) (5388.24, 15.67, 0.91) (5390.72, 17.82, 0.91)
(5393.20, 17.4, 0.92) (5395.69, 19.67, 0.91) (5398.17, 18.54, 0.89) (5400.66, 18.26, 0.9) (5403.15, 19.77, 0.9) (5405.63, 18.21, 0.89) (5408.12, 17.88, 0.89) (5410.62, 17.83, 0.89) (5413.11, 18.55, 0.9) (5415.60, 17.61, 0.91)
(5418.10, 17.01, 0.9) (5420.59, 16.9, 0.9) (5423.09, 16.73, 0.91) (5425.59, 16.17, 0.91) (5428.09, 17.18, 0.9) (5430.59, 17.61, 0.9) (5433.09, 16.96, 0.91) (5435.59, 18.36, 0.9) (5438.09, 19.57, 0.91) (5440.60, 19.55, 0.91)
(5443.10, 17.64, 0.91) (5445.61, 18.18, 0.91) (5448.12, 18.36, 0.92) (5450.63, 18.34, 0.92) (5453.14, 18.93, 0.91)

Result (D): 0.00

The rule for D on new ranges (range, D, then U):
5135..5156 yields 0.21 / 1.6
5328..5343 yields -0.18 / 0.7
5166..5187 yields 0.04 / 1.1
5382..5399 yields 0.08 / 1.2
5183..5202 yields 0.00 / 1.0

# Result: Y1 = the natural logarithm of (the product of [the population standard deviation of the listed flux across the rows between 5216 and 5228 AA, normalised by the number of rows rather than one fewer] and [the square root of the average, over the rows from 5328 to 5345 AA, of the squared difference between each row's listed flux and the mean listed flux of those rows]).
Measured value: -0.9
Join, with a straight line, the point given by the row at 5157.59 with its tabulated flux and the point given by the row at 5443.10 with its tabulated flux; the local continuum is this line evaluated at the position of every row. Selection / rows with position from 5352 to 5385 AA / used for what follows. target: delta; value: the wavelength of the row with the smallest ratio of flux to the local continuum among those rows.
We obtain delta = 5358.54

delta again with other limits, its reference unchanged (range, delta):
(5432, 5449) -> 5433.09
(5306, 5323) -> 5311.86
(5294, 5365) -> 5311.86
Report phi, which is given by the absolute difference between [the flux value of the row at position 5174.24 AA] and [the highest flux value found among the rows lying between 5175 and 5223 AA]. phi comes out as 2.0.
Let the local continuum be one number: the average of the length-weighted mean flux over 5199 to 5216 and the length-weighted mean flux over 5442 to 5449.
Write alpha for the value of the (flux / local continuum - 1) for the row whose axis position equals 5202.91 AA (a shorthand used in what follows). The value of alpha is -0.027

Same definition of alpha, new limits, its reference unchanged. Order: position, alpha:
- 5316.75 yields 0.038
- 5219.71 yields -0.125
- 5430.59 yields 0.006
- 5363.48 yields -0.012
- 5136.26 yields 0.056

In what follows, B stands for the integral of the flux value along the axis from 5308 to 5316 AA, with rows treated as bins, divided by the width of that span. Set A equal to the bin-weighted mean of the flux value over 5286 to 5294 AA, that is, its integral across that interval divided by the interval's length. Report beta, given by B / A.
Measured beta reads 0.99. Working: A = 16.0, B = 15.8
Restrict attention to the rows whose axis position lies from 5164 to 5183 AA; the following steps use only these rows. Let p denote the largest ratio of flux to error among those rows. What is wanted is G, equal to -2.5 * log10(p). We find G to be -3.27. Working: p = 20.2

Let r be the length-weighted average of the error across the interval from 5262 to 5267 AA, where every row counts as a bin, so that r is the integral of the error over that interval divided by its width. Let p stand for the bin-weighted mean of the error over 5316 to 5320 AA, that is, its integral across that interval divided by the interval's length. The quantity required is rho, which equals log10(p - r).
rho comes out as -3.65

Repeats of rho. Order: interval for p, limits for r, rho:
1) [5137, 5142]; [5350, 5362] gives -1.81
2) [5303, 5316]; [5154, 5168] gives -2.12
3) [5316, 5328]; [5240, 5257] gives -1.88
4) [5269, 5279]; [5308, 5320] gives -2.54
